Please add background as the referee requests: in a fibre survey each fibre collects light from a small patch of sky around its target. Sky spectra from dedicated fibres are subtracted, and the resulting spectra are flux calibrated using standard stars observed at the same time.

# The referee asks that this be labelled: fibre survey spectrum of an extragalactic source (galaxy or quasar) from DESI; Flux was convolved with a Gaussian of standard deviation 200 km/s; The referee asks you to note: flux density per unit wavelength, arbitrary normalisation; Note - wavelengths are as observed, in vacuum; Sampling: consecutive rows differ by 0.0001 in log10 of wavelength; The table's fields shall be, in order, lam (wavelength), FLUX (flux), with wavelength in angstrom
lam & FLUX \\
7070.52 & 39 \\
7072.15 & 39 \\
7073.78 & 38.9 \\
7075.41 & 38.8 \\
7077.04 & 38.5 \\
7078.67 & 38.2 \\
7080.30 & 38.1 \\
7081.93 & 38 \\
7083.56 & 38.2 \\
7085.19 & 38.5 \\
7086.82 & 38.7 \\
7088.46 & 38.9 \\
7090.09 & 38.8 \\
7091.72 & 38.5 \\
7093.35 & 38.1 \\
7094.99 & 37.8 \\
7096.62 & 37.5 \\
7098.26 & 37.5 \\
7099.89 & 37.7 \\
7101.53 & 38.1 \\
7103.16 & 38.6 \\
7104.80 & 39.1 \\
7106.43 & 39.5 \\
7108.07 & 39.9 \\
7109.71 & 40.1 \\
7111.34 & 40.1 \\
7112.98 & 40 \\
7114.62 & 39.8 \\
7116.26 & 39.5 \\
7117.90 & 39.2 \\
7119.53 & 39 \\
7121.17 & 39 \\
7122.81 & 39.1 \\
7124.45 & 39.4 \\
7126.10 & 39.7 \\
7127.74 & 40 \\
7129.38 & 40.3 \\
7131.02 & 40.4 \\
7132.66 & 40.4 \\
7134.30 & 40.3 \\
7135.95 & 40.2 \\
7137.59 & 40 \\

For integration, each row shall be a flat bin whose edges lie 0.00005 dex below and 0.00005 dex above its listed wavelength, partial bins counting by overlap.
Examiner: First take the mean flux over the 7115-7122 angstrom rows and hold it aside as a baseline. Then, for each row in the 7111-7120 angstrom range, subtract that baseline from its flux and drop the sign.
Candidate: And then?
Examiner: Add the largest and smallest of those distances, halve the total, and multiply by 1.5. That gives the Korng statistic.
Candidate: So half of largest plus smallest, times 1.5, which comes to 0.7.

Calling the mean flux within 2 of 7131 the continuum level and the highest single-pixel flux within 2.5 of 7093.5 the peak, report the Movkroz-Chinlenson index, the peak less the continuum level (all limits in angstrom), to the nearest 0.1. -1.9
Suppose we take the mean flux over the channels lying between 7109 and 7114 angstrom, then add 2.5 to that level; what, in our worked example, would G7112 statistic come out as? 42.6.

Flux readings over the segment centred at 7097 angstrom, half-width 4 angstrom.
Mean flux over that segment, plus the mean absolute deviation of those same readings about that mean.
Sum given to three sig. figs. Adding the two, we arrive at 37.9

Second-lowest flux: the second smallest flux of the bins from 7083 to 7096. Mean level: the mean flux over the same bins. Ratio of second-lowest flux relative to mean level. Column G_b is 0.991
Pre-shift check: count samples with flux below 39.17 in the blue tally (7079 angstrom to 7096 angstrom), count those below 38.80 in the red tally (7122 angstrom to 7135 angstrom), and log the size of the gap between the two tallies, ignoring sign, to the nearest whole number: 10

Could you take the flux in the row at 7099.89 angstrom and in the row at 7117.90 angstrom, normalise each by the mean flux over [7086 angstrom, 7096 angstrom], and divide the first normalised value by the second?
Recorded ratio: 0.96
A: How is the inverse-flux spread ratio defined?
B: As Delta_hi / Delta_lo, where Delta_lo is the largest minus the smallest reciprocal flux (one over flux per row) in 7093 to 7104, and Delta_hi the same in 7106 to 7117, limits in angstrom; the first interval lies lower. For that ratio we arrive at 0.5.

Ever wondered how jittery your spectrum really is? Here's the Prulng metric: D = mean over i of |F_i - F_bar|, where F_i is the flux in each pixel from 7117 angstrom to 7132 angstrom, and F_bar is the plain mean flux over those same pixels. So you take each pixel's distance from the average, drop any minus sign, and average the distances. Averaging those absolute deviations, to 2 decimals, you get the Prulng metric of 0.47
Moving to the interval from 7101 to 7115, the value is 0.58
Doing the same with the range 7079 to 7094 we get 0.29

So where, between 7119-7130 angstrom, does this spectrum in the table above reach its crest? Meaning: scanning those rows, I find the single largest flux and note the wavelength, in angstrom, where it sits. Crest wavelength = 7129.38 angstrom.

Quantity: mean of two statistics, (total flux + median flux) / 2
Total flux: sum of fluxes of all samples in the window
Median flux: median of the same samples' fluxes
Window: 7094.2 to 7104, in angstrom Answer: 132.5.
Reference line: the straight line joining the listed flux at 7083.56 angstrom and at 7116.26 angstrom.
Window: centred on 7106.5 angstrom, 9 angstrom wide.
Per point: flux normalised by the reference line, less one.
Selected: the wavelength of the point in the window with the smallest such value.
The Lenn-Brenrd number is 7103.16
